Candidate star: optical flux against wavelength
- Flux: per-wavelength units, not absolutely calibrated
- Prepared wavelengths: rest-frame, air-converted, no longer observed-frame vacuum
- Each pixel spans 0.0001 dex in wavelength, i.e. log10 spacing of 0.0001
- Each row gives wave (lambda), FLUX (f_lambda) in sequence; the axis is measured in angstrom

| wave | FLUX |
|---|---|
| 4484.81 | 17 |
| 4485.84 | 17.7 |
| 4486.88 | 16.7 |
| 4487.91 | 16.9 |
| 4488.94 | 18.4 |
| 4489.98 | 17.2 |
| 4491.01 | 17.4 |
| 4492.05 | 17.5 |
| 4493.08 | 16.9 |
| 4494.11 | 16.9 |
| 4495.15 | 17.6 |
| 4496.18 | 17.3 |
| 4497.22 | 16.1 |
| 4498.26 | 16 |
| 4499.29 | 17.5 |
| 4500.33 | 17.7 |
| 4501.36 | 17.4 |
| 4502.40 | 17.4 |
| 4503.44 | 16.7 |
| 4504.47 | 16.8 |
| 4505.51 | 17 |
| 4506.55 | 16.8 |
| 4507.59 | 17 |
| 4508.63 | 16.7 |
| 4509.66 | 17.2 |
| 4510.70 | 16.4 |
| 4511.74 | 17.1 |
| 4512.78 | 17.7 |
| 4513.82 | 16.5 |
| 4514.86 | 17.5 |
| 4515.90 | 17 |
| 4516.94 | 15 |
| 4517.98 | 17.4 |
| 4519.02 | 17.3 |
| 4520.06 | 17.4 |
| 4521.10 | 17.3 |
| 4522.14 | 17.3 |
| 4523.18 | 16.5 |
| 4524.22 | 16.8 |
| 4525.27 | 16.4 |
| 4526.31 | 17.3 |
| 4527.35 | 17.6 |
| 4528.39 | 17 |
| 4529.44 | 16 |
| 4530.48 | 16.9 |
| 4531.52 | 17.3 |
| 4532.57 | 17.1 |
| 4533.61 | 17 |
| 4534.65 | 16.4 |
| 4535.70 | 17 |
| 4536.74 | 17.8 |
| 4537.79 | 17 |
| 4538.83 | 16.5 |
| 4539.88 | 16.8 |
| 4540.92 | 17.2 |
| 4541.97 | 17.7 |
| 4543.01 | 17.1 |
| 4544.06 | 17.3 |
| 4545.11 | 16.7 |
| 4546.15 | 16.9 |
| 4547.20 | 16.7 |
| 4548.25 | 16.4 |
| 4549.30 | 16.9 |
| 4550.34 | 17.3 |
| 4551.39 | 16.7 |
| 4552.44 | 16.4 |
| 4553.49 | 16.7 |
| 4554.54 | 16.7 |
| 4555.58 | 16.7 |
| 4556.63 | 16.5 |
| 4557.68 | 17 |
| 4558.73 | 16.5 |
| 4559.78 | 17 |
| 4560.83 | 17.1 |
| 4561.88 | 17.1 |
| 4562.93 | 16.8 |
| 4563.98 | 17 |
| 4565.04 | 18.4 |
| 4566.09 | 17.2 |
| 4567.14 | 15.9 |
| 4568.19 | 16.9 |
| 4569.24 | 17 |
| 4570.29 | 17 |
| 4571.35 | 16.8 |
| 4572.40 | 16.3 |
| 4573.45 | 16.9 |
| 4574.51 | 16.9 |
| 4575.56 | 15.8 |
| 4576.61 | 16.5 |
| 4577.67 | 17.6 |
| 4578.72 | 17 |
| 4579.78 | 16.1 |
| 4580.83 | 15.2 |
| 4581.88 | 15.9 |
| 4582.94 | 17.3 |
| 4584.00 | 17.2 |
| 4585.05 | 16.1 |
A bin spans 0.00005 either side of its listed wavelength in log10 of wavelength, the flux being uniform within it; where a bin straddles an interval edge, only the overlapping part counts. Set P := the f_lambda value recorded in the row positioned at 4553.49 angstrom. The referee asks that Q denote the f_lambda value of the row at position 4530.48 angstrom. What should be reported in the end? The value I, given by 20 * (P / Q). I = 19.8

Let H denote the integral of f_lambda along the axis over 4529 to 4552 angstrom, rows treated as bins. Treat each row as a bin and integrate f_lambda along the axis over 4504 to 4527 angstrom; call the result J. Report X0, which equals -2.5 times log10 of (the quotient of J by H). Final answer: 0.001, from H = 390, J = 389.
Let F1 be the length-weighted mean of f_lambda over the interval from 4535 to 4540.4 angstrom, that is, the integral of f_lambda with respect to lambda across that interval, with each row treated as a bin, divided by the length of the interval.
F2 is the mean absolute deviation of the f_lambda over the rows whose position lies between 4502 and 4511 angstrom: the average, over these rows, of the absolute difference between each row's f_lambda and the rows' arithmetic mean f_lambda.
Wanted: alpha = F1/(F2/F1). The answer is 1244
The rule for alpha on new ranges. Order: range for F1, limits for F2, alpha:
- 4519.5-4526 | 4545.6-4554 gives 1354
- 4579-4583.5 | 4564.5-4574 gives 630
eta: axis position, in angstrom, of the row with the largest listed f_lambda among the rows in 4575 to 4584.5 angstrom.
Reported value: 4577.67 angstrom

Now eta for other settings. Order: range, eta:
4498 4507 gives 4500.33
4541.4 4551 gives 4541.97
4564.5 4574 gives 4565.04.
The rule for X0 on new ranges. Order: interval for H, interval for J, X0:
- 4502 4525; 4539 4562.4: -0.015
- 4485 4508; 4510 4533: 0.012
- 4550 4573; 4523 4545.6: 0.012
